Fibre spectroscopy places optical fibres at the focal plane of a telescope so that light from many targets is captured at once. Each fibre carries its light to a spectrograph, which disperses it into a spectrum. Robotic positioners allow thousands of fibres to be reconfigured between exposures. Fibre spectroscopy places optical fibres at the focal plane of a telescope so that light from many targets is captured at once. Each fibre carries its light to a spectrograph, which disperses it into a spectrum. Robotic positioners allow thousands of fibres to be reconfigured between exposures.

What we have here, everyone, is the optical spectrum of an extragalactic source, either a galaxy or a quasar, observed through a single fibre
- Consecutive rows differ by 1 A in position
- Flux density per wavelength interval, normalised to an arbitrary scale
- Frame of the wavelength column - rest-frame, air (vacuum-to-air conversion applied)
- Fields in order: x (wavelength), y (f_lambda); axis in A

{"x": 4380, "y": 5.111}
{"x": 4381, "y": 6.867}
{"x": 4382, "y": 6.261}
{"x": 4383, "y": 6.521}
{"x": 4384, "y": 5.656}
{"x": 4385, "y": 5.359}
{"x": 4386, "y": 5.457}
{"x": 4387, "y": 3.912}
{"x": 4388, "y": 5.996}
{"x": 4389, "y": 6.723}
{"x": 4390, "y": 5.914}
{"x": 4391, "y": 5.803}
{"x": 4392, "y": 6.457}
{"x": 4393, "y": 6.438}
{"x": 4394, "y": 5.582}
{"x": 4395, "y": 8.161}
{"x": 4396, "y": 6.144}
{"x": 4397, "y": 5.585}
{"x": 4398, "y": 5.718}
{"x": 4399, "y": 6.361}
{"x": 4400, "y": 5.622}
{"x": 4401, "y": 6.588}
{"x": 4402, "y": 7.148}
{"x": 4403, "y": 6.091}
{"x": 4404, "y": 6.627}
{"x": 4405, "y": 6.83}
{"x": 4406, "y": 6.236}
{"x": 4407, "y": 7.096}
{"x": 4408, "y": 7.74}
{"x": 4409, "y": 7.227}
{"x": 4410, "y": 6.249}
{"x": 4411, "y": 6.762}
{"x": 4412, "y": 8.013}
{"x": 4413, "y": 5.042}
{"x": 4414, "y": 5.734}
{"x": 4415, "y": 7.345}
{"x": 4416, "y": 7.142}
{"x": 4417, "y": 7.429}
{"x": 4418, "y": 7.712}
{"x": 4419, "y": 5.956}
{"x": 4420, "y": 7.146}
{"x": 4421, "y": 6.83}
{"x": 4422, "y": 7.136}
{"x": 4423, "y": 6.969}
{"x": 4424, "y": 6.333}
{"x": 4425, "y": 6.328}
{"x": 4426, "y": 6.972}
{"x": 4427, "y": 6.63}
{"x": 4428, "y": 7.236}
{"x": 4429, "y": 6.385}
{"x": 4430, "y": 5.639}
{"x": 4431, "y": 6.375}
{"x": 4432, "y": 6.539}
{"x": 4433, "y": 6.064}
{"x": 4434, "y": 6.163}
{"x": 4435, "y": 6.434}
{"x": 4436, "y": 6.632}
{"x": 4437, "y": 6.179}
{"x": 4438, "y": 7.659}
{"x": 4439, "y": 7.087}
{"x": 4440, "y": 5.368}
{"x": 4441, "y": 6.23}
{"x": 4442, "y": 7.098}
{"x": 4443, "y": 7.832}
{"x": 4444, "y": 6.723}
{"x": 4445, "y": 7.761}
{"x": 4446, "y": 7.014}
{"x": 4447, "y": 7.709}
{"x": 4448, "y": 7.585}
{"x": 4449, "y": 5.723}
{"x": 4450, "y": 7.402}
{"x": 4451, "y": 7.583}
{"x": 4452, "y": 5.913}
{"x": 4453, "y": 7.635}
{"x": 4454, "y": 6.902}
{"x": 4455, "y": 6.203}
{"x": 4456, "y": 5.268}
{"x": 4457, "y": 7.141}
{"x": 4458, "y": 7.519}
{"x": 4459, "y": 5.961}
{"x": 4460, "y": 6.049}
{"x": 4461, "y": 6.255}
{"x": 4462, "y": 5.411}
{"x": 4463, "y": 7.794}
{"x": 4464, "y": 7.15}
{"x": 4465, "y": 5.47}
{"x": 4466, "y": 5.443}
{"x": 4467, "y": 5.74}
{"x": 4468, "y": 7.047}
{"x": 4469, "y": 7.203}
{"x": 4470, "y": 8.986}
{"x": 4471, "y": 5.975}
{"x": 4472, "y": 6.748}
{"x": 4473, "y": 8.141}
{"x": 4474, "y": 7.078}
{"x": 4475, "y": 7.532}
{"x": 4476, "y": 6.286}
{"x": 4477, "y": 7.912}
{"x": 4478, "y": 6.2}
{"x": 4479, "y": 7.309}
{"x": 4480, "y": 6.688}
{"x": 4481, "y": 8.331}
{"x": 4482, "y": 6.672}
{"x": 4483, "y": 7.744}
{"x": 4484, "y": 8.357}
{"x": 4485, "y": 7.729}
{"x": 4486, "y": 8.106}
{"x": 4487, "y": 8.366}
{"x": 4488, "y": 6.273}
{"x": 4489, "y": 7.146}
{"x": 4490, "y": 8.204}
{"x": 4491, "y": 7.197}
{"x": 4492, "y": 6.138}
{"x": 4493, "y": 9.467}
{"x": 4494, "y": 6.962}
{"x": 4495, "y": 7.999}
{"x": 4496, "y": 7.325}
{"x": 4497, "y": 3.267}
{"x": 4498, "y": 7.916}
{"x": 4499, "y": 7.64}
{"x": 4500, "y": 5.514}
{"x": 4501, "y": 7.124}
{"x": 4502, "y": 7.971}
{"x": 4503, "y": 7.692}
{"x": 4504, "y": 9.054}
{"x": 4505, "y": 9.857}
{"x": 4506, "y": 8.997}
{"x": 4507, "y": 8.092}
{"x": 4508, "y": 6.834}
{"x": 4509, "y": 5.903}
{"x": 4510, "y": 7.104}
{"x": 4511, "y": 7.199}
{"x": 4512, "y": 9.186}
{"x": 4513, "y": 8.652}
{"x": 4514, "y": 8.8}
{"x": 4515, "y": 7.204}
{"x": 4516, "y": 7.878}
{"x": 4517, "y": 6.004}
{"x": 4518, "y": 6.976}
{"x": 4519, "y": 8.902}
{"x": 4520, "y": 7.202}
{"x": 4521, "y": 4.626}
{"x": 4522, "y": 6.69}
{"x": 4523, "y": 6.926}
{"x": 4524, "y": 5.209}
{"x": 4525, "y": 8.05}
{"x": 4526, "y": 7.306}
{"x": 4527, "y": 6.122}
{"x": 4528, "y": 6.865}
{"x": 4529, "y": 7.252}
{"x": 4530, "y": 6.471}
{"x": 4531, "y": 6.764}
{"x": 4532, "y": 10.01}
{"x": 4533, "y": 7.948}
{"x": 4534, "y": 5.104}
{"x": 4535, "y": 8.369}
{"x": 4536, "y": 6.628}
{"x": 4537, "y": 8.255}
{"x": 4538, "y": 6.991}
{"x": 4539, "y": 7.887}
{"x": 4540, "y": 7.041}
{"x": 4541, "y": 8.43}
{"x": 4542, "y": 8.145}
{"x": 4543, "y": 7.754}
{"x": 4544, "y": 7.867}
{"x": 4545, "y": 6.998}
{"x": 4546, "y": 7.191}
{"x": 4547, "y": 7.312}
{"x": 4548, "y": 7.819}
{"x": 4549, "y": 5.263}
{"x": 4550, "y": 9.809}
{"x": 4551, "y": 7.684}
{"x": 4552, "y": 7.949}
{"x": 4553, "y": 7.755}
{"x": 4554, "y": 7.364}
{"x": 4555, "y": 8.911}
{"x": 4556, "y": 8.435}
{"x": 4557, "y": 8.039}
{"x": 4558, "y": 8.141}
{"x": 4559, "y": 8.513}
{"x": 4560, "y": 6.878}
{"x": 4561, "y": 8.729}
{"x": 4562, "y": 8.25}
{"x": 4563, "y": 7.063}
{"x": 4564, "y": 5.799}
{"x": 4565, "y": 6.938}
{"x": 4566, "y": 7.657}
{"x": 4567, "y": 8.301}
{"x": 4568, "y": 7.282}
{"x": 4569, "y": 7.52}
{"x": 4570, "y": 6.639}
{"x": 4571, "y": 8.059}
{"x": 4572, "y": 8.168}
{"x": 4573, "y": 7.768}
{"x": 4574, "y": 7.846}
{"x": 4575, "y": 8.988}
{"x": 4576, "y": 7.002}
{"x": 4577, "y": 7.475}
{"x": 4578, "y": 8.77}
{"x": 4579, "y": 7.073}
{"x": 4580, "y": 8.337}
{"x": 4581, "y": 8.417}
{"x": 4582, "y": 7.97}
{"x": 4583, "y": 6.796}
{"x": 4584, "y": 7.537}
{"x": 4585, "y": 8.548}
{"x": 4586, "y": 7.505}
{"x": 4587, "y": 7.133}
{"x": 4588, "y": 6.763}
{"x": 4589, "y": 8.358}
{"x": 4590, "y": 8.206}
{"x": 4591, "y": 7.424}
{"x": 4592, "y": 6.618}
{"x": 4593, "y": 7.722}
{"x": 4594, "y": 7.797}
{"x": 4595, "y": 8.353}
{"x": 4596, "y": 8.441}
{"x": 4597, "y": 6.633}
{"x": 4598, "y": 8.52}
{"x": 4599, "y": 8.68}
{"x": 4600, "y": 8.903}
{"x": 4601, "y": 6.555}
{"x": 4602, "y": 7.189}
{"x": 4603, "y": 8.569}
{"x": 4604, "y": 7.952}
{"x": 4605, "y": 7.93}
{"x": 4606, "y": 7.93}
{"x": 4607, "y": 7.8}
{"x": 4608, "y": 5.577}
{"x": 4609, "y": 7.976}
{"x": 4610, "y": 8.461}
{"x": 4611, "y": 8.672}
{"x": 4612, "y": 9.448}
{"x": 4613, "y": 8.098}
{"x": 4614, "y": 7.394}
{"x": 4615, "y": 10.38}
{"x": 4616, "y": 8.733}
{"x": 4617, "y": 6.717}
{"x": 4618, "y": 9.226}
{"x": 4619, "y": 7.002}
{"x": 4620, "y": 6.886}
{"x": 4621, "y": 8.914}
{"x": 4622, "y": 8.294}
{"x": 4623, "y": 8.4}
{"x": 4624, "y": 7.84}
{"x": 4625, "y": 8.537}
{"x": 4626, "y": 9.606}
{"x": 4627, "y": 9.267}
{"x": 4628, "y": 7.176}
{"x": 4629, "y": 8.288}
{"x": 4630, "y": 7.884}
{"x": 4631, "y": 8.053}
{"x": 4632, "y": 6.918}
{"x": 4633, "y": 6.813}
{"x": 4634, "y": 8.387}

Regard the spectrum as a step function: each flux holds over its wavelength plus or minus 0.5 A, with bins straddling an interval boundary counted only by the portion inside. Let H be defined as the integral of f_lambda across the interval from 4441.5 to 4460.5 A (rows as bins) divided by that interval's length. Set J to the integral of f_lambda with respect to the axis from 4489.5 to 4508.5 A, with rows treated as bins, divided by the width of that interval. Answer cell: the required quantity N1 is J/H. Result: 1.09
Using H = 6.90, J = 7.5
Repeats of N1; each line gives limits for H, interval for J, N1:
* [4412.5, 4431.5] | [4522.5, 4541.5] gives 1.09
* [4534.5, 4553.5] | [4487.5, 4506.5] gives 0.98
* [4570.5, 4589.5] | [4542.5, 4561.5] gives 1.00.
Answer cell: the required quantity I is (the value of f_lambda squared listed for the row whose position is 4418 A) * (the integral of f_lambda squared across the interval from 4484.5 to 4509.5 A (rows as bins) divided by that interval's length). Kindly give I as 3428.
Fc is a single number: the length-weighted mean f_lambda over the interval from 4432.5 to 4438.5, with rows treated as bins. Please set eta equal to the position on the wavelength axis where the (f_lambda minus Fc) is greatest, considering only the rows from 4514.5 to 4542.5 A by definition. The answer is 4532 A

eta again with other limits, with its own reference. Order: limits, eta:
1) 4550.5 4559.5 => 4555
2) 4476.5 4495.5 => 4493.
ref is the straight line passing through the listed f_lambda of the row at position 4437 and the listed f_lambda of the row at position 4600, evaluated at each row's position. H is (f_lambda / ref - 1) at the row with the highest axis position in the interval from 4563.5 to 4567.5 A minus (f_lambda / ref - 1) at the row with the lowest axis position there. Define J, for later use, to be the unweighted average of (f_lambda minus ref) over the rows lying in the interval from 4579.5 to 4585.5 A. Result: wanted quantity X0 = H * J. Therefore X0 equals -0.20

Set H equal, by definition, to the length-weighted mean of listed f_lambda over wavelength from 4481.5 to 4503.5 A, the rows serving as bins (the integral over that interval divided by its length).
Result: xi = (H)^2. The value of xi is 53.4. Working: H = 7.3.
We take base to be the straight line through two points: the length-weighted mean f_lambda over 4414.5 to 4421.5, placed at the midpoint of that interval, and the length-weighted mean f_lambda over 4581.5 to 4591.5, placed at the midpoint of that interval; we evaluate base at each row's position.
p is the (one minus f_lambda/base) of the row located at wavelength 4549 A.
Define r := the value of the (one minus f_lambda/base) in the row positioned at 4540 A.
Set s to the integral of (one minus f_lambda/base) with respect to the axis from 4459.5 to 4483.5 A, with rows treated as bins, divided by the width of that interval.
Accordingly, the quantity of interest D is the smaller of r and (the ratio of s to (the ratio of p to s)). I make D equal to 0.01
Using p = 0.30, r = 0.06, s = 0.051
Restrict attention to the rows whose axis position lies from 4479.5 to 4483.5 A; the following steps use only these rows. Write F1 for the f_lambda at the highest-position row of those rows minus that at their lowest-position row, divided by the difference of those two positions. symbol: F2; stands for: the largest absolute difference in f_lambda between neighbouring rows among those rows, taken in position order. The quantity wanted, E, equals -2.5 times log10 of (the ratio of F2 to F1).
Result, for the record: -1.7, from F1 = 0.35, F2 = 1.7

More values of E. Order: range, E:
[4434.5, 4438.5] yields -1.4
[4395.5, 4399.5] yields -2.4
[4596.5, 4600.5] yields -1.0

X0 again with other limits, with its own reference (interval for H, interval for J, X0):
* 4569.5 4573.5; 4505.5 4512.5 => 0.03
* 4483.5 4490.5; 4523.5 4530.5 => 0.04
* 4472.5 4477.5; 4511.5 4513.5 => -0.07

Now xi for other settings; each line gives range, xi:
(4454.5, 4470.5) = 42.8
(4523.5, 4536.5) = 50.2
